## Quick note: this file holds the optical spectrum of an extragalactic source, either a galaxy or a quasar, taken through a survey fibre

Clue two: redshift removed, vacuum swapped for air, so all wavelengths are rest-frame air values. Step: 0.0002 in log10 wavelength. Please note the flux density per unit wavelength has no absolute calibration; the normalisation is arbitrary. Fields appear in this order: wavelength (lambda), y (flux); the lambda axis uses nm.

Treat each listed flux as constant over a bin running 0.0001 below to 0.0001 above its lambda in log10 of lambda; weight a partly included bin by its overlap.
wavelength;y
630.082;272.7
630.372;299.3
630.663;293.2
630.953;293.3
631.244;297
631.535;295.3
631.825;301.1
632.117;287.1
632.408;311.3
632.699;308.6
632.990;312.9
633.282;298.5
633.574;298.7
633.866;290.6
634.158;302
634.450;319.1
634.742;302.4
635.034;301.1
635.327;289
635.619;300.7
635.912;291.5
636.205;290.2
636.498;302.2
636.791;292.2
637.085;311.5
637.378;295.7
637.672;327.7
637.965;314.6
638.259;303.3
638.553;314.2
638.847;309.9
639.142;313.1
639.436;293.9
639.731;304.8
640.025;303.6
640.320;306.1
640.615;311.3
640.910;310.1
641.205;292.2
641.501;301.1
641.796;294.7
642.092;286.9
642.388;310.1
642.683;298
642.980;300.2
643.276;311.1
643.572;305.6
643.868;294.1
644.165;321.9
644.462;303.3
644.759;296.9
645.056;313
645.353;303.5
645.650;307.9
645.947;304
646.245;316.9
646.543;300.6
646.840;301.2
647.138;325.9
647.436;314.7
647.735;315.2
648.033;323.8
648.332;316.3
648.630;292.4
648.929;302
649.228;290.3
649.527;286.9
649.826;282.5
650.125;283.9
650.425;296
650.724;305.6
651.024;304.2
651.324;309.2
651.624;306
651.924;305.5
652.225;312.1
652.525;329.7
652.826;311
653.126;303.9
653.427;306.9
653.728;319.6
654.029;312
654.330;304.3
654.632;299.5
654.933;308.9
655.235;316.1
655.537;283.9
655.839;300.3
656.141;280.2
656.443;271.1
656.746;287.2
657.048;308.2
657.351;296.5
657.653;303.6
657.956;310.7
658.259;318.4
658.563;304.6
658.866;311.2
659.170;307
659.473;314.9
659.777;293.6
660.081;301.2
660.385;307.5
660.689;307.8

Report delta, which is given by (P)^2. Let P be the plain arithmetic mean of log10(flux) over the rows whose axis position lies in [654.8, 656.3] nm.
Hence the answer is 6.12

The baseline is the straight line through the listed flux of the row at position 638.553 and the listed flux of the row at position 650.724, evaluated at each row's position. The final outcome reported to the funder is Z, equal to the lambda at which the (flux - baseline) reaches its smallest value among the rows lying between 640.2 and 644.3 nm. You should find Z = 642.092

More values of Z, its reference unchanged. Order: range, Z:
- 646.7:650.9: 649.826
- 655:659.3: 656.443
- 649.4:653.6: 649.826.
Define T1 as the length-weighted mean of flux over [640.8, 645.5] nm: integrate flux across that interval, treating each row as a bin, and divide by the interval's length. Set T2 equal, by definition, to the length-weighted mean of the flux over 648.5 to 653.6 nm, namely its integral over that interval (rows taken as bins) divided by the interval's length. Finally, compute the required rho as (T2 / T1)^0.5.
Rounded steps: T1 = 303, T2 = 302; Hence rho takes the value 1.00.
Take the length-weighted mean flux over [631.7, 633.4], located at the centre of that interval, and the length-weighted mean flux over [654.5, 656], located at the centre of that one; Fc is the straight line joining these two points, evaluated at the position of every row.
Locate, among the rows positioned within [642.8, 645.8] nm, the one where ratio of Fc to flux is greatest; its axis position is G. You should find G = 643.868 nm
